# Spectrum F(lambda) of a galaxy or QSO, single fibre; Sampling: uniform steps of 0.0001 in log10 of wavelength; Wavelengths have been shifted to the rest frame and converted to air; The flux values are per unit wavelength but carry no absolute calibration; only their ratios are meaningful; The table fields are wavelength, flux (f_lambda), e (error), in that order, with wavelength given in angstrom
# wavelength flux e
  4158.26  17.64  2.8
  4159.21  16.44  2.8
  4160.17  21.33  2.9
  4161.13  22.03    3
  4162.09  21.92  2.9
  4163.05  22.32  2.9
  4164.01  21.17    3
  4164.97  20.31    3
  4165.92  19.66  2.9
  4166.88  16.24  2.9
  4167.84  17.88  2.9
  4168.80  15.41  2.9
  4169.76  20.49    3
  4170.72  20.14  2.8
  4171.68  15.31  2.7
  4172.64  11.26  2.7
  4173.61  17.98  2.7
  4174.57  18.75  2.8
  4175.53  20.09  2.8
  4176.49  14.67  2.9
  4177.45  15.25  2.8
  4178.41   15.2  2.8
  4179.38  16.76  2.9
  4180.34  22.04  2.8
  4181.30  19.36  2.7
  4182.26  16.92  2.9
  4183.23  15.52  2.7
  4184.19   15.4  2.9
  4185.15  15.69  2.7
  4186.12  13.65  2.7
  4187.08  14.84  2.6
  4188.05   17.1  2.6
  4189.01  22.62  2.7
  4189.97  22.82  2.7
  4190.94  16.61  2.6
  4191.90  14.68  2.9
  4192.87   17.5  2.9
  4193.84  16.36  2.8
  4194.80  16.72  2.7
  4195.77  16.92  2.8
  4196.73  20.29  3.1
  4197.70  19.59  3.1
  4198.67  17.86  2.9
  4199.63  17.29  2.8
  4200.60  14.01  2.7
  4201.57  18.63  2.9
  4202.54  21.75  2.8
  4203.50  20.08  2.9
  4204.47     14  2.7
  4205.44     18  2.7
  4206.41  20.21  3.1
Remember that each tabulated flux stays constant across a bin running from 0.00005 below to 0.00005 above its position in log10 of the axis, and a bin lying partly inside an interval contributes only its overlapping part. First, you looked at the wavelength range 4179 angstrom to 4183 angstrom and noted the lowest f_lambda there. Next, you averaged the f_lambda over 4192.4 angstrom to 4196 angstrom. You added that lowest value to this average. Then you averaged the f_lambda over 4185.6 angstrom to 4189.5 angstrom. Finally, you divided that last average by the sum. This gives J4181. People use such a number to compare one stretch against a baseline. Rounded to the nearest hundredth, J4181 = 0.51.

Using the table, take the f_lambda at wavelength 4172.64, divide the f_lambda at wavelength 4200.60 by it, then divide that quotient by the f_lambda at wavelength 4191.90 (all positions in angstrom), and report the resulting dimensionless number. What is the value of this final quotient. 0.085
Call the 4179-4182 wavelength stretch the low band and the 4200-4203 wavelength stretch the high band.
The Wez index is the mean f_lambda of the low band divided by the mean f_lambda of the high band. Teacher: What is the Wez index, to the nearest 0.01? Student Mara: 1.07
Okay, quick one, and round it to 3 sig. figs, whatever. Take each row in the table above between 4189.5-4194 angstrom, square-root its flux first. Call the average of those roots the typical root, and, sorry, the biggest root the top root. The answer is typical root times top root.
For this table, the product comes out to 20.0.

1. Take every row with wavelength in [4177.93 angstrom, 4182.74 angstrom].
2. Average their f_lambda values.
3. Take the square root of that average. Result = 4.25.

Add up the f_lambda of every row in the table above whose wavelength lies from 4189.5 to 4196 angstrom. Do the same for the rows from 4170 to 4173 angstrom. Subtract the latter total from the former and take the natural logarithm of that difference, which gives 4.3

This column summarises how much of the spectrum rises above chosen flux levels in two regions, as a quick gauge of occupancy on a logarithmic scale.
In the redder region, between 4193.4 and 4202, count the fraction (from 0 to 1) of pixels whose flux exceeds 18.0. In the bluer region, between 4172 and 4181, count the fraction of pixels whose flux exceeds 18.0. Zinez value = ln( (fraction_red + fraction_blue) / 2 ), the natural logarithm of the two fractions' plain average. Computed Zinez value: -1.1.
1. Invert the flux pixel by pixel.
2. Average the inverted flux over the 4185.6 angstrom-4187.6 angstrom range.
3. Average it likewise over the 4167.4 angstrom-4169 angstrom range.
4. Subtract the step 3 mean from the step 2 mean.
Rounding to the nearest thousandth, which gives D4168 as 0.010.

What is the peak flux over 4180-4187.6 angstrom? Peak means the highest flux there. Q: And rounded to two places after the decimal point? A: 22.04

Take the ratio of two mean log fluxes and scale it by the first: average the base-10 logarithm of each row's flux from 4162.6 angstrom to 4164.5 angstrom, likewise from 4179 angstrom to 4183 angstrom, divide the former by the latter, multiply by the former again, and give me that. 1.41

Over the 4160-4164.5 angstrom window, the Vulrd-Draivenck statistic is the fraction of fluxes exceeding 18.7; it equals 1.0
